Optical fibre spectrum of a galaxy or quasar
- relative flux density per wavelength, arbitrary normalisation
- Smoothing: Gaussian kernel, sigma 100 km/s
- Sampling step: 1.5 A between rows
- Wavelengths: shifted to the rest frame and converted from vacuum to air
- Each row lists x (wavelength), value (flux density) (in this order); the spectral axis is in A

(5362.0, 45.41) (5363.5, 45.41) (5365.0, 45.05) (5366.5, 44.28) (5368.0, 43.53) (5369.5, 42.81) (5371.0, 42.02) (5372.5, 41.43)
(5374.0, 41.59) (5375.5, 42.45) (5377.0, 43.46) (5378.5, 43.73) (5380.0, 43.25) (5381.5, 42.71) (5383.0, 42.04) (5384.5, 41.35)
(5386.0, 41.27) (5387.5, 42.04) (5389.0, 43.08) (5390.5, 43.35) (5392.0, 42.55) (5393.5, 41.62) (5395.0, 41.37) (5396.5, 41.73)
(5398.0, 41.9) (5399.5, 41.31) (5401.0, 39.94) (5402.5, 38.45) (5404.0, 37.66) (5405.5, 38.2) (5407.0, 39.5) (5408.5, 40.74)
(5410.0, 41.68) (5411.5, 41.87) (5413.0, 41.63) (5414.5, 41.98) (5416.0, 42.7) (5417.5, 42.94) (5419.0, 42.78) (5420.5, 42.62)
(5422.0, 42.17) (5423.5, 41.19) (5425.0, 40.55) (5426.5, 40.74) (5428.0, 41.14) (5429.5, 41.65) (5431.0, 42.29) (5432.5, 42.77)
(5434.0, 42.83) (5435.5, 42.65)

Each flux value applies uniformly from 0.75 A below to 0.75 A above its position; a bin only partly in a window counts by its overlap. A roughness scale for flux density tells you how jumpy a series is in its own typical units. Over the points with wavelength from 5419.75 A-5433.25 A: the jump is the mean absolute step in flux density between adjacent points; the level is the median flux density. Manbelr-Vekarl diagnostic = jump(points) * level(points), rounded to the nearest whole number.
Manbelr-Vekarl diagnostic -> 22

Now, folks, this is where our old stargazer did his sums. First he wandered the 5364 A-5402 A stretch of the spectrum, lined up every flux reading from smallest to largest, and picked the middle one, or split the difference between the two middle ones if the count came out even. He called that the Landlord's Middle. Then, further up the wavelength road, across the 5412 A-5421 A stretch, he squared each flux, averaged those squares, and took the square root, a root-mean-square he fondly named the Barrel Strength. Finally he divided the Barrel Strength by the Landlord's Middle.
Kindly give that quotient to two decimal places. 1.01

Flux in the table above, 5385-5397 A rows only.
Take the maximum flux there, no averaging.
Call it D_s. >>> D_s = 43.35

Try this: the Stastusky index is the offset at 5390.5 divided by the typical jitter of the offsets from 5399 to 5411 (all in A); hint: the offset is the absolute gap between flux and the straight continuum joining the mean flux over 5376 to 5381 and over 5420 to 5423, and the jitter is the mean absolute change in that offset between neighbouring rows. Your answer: 0.2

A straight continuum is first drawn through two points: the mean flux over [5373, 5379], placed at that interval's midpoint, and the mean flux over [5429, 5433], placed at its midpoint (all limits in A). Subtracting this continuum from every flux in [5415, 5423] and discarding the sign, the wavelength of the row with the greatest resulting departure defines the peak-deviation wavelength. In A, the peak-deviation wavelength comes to 5417.5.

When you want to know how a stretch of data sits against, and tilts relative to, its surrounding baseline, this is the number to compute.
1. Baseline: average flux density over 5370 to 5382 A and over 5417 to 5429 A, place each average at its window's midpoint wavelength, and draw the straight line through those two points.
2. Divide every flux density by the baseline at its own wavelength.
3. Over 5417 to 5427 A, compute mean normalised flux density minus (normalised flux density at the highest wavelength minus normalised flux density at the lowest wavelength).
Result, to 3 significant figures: 1.05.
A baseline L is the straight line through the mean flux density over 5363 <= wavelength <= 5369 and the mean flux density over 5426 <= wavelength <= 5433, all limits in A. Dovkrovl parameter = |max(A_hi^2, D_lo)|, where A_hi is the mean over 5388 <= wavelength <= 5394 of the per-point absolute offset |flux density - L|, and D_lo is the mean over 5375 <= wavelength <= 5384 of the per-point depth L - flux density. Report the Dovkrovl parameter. 1.0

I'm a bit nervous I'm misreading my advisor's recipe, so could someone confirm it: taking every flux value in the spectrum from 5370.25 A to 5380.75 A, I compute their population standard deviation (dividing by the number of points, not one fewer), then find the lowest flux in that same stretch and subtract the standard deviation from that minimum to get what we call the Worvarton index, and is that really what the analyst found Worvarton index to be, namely 40.6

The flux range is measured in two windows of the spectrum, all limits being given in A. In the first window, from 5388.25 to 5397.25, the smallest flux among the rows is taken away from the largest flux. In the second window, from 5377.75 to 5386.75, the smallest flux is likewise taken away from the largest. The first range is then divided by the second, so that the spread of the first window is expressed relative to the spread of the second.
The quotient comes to 0.8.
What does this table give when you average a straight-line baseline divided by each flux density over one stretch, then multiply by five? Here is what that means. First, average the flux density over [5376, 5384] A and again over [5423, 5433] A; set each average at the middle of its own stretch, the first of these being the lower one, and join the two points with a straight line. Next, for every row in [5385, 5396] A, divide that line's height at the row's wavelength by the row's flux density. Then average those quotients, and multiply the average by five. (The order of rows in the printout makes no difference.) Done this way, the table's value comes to 5.1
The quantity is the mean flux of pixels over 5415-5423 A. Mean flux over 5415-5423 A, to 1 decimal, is 42.6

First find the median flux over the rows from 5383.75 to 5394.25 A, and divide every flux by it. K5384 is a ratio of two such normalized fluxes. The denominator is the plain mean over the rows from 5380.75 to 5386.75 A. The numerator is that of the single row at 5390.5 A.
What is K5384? 1.04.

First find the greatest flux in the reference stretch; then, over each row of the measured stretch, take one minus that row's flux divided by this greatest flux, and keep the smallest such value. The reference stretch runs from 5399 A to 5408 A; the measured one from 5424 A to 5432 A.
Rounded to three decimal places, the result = -0.024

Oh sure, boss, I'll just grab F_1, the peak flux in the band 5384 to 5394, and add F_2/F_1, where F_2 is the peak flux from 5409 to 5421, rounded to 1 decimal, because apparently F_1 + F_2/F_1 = 44.3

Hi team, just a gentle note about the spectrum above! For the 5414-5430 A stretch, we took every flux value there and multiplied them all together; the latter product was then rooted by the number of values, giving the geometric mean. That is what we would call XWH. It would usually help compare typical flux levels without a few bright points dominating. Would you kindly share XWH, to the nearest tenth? 41.9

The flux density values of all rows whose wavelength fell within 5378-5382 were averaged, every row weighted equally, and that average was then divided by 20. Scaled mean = 2.16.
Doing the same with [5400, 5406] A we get 1.93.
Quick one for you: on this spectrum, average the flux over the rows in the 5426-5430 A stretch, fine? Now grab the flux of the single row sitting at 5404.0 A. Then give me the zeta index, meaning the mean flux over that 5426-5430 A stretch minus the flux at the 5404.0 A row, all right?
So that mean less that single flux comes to 3.5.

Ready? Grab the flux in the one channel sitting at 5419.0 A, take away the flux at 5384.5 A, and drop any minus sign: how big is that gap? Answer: 1.4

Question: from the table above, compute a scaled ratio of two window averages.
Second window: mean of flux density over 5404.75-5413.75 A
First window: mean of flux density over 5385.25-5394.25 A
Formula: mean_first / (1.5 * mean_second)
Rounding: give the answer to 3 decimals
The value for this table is 0.695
